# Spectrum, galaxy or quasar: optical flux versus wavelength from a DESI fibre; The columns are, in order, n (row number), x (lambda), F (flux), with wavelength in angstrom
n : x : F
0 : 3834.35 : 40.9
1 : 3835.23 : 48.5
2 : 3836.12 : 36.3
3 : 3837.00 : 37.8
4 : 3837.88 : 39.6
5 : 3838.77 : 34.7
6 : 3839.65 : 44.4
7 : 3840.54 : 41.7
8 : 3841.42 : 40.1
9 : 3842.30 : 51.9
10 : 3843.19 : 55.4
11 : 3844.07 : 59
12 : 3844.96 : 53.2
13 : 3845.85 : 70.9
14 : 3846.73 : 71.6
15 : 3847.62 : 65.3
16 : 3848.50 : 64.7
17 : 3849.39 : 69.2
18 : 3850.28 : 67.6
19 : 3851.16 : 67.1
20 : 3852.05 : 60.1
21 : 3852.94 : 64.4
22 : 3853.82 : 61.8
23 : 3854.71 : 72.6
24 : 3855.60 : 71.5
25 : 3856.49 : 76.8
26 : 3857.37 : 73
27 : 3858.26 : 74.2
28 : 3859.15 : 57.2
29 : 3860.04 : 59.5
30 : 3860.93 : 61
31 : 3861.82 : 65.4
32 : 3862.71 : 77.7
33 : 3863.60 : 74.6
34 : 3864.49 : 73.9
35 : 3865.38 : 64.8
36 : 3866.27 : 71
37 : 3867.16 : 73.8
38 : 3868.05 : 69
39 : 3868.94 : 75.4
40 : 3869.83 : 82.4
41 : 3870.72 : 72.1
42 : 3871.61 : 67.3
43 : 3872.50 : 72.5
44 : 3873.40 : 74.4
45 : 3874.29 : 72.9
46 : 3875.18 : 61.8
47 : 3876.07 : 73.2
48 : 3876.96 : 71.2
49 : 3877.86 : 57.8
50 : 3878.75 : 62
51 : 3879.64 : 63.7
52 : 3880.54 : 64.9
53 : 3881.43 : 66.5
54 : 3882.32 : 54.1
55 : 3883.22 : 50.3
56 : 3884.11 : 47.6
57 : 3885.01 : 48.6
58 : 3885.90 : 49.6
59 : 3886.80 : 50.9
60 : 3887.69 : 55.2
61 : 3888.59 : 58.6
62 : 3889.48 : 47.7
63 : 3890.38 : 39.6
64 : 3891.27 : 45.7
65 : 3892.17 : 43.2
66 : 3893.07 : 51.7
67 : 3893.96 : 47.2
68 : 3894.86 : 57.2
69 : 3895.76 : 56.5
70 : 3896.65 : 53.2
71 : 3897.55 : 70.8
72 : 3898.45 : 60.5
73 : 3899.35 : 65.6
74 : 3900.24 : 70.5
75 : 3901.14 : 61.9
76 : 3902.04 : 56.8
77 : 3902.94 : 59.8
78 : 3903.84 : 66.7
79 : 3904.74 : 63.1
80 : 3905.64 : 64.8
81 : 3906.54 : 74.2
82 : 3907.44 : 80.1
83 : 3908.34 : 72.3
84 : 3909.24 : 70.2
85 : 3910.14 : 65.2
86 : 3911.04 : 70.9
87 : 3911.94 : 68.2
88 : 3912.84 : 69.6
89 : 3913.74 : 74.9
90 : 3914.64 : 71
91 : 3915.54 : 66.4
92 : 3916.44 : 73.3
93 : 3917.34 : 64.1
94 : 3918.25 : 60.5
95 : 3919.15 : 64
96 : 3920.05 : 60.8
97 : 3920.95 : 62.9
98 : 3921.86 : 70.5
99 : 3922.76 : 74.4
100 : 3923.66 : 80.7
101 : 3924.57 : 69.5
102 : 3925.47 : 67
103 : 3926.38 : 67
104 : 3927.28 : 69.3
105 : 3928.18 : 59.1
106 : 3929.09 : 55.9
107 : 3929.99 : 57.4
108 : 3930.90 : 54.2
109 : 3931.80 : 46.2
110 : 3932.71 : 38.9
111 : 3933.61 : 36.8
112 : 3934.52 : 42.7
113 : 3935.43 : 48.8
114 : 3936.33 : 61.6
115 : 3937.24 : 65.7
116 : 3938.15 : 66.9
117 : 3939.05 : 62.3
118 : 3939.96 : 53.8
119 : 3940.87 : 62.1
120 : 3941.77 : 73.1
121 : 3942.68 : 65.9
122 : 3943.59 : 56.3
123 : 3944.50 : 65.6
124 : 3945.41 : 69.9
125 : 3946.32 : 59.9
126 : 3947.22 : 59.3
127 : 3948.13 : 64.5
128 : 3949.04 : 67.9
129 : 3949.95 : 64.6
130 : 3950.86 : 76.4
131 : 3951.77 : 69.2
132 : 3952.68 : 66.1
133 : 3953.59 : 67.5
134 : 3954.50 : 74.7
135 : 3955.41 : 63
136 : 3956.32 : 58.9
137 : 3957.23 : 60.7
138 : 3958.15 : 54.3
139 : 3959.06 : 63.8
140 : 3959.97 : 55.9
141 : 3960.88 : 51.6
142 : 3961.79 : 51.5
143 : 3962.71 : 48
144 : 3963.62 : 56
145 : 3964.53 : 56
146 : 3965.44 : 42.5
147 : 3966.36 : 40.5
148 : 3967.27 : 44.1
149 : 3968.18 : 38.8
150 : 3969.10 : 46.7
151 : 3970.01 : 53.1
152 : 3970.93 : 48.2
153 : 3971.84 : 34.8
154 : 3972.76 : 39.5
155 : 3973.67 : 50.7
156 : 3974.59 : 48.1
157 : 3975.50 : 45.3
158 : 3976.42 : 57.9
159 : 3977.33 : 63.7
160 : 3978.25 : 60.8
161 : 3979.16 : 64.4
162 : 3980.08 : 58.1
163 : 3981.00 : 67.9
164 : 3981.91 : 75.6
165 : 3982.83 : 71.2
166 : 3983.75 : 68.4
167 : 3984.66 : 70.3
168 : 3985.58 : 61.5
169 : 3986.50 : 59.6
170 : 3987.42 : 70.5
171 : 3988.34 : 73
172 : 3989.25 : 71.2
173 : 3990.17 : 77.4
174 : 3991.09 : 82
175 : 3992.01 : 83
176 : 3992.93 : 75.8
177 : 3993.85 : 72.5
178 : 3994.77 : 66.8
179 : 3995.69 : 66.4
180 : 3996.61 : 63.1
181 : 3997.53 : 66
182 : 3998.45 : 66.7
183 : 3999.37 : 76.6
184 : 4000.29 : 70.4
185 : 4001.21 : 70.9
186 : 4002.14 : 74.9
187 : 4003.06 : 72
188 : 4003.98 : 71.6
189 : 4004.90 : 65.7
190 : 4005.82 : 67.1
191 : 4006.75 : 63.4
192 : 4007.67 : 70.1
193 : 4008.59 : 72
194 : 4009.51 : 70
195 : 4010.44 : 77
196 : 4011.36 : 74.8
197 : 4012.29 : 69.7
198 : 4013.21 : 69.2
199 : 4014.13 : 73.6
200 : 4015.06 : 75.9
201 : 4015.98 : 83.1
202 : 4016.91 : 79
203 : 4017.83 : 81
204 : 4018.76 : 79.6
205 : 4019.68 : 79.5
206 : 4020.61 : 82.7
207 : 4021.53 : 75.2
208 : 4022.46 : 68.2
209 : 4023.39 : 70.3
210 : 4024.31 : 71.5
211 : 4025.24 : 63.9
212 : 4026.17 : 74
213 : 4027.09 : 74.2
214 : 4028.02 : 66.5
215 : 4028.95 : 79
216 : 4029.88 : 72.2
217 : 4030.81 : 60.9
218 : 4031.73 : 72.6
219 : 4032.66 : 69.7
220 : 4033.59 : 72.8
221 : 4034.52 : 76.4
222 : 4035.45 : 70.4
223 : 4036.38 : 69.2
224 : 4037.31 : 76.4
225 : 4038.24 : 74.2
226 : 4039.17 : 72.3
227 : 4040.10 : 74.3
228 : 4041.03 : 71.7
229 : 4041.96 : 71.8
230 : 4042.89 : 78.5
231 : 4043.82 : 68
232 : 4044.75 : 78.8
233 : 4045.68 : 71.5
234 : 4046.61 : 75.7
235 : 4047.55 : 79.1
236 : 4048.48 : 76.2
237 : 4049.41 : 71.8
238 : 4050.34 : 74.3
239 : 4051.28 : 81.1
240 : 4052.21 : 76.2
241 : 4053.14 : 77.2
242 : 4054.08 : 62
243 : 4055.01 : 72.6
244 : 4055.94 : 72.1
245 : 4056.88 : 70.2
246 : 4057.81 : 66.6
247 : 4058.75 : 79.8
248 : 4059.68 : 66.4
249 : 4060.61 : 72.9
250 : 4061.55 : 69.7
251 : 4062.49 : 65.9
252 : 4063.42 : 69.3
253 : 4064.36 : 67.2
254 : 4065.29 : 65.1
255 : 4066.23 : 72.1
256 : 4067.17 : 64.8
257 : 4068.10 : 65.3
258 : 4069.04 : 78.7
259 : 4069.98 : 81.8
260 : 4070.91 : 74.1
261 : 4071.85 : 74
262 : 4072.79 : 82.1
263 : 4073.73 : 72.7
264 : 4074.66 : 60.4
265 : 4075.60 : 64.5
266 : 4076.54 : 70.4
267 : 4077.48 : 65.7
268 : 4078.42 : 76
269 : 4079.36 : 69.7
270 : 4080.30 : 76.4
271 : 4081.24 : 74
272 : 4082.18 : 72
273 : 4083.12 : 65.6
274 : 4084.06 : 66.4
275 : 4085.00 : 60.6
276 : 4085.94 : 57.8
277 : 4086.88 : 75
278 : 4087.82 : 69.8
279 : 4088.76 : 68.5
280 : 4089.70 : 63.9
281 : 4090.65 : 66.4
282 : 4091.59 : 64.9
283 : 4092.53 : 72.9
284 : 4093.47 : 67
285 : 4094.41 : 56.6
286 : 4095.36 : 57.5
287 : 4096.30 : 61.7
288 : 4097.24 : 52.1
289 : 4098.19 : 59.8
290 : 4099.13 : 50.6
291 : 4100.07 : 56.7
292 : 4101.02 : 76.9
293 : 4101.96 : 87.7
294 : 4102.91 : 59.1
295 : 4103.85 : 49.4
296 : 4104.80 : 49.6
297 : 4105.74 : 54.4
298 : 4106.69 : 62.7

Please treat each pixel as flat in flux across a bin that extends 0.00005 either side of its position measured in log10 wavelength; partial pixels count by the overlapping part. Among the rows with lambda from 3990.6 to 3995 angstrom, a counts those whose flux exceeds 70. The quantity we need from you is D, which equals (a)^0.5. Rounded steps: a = 4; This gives 2.0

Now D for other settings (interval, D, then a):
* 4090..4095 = 1.0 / 1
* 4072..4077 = 1.7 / 3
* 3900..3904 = 1.0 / 1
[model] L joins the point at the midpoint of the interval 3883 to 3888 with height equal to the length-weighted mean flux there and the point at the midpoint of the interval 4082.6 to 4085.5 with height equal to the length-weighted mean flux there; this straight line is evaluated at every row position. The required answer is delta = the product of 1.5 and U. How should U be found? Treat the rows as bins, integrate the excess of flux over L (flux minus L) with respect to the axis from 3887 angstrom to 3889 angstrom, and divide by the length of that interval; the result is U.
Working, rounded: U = 5.7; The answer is 8.5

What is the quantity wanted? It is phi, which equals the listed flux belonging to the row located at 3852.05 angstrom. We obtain 60.1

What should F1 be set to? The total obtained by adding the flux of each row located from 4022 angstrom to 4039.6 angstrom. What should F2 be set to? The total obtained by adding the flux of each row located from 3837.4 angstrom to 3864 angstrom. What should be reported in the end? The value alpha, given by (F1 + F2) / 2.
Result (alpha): 1600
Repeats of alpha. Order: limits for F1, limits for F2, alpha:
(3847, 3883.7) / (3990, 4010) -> 2172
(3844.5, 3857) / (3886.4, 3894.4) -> 688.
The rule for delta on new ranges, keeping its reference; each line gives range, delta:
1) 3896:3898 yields 15.5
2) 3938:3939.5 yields 15.2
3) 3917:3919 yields 14.8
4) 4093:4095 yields -5.2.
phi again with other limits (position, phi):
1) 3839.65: 44.4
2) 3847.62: 65.3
